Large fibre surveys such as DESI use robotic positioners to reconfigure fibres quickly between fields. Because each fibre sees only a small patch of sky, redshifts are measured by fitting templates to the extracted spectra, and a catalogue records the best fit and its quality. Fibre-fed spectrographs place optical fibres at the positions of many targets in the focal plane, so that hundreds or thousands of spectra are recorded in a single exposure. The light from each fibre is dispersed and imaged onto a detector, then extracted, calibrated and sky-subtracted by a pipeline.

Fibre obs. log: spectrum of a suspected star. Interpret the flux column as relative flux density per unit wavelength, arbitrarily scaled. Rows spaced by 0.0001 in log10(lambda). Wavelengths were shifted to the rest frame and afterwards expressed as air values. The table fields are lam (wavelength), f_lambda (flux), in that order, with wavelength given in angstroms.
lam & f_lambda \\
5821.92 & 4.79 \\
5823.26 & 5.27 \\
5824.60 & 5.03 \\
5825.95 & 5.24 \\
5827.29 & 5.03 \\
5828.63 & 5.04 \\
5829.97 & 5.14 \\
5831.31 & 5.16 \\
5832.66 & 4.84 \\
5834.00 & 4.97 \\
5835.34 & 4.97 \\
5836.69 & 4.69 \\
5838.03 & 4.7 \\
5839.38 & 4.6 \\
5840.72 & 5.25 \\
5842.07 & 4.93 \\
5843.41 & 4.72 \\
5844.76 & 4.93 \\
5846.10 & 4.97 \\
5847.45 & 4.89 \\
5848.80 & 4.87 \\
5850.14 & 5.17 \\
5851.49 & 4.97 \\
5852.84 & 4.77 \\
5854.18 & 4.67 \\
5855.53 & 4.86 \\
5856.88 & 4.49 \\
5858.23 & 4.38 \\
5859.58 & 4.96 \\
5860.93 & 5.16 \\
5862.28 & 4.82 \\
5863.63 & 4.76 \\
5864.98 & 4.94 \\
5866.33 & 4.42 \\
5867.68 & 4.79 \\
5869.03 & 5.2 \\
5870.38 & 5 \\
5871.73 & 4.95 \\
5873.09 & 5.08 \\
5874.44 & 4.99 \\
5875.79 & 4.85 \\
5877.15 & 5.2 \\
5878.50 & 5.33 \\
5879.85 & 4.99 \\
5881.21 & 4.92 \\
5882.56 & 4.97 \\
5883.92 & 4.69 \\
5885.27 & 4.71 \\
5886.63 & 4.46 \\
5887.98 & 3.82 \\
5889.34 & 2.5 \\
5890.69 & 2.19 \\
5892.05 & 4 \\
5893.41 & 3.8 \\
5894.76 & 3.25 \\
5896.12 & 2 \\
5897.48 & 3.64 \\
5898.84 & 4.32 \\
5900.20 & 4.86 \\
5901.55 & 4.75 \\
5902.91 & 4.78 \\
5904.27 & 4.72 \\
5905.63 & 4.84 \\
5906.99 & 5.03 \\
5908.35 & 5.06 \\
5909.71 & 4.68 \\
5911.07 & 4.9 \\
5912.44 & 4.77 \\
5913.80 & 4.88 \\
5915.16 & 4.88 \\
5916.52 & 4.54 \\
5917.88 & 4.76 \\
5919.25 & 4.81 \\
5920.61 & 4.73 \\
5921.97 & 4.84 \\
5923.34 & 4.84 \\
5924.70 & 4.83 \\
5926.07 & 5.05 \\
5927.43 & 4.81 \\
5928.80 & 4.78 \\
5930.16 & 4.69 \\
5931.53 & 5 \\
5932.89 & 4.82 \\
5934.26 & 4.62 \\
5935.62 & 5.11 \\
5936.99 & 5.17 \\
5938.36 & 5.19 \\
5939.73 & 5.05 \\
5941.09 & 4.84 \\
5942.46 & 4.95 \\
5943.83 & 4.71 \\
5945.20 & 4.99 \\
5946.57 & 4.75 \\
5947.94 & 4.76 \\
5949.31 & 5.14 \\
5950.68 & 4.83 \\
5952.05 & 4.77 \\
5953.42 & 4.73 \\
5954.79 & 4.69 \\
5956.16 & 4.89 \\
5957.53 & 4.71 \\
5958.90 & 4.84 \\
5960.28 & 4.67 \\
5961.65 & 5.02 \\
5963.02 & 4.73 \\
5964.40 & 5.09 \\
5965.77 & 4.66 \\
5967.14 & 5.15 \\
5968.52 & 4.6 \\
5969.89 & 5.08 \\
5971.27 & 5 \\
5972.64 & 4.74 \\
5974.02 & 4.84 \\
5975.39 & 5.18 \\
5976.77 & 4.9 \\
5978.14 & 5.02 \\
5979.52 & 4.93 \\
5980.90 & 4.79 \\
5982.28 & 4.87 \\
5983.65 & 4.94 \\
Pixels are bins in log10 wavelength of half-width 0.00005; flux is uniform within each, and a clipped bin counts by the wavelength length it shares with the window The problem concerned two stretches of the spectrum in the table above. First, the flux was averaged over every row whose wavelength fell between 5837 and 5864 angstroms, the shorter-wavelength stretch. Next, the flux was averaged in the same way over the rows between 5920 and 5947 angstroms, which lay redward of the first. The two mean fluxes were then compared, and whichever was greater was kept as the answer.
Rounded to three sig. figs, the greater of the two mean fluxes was 4.89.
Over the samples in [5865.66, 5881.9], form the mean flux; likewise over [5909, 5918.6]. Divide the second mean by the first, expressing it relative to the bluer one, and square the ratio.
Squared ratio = 0.92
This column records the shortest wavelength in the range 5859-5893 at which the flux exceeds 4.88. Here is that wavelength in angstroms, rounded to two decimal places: 5859.58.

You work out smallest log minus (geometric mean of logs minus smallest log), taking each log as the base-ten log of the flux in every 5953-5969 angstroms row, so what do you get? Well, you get 0.643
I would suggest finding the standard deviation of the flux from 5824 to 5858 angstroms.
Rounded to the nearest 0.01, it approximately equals 0.20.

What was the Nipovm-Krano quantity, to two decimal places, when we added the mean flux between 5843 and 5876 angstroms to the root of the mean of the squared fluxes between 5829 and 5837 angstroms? 9.83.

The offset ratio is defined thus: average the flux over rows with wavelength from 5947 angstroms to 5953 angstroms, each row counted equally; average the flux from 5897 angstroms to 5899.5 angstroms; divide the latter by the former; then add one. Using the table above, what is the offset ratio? 1.82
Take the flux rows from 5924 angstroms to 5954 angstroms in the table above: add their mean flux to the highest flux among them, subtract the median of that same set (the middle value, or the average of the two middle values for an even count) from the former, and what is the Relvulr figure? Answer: 5.25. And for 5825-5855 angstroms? 5.23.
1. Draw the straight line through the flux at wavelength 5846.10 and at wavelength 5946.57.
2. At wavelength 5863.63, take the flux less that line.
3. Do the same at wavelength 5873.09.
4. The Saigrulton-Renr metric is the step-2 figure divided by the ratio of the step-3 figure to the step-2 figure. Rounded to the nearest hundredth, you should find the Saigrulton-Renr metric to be 0.17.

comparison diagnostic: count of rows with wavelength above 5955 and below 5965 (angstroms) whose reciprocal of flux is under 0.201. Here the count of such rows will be 2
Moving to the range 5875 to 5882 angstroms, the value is 3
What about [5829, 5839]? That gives 2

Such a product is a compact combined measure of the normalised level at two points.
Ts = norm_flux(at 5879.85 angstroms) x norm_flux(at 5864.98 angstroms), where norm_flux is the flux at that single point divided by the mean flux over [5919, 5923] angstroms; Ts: 1.07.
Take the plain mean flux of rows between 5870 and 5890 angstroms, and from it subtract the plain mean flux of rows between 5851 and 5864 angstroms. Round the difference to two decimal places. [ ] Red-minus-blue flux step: -0.09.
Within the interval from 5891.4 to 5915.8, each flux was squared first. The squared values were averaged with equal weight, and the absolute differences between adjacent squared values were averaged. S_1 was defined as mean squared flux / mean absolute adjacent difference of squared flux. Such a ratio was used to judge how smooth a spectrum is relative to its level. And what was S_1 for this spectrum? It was 7.5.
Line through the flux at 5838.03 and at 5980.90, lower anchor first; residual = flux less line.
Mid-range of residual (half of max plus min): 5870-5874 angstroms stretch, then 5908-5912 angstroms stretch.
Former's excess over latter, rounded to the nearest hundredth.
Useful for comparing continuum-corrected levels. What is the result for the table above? 0.17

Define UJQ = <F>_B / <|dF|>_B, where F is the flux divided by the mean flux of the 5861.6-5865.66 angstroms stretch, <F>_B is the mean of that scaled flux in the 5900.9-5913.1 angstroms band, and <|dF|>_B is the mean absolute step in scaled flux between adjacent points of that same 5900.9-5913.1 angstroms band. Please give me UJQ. 33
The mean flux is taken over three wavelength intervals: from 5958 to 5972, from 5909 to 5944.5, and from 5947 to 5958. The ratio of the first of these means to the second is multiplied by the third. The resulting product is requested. 4.84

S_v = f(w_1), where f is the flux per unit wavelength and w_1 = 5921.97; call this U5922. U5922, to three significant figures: 4.84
